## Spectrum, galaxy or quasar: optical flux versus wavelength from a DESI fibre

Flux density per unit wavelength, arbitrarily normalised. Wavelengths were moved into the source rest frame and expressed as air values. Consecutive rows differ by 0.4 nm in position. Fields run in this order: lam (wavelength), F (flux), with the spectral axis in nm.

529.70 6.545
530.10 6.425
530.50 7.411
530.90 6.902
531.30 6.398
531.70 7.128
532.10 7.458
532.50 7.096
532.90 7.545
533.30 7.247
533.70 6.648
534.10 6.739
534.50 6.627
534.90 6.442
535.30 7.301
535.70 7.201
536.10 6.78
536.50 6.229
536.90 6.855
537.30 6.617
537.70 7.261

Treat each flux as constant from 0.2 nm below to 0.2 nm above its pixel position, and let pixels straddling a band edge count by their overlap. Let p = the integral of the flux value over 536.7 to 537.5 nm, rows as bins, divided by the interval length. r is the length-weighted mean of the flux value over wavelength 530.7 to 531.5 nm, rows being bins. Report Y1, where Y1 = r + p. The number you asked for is 13.4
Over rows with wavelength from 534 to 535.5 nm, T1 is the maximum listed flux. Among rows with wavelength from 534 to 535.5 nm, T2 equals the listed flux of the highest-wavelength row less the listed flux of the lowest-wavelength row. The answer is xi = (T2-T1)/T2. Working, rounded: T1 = 7.301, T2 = 0.6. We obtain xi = -12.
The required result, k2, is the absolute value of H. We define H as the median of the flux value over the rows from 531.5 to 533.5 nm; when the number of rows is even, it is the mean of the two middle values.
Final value 7.25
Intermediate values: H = 7.25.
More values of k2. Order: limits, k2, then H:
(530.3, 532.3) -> 7.13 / 7.13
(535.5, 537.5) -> 6.78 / 6.78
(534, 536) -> 6.74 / 6.74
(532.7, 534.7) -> 6.74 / 6.74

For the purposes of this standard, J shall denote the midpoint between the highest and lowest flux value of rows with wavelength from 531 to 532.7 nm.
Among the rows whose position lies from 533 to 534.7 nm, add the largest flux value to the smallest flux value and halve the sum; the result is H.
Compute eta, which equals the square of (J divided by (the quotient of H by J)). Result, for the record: 47.9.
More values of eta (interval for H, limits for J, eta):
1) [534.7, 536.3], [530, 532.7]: 48.8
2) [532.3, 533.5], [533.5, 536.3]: 41.6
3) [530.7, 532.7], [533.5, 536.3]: 46.5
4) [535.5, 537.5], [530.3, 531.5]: 50.4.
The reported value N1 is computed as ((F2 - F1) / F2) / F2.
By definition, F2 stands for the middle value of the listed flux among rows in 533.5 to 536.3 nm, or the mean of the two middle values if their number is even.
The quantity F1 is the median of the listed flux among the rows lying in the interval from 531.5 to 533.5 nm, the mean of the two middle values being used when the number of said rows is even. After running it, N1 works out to -0.011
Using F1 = 7.25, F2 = 6.7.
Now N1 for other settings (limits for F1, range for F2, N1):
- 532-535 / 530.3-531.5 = 0.000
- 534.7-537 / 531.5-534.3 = 0.006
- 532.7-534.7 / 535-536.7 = 0.005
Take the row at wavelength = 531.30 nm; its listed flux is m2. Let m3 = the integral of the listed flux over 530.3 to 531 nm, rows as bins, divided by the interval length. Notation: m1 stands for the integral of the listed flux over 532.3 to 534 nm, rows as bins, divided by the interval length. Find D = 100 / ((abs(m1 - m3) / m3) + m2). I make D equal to 15.6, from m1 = 7.11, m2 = 6.398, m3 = 7.19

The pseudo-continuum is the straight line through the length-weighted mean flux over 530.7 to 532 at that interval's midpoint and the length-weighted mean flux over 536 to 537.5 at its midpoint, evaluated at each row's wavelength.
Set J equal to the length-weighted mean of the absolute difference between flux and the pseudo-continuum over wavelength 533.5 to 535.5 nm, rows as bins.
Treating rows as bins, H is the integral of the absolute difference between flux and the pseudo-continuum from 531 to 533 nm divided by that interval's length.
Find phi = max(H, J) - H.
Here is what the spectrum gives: 0.00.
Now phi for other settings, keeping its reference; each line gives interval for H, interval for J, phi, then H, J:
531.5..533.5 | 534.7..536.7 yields 0.00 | 0.49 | 0.39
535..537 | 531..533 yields 0.06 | 0.39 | 0.45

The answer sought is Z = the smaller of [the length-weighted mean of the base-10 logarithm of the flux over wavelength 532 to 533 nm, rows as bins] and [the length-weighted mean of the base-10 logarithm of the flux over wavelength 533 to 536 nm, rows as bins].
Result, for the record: 0.839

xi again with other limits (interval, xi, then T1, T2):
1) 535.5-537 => 22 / 7.201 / -0.3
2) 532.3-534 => 18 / 7.545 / -0.4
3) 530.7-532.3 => -12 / 7.458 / 0.6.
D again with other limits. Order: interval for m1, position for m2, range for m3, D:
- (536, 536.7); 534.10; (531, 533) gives 14.6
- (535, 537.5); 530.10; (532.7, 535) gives 15.5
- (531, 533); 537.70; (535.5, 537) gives 13.7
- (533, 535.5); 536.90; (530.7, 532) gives 14.6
